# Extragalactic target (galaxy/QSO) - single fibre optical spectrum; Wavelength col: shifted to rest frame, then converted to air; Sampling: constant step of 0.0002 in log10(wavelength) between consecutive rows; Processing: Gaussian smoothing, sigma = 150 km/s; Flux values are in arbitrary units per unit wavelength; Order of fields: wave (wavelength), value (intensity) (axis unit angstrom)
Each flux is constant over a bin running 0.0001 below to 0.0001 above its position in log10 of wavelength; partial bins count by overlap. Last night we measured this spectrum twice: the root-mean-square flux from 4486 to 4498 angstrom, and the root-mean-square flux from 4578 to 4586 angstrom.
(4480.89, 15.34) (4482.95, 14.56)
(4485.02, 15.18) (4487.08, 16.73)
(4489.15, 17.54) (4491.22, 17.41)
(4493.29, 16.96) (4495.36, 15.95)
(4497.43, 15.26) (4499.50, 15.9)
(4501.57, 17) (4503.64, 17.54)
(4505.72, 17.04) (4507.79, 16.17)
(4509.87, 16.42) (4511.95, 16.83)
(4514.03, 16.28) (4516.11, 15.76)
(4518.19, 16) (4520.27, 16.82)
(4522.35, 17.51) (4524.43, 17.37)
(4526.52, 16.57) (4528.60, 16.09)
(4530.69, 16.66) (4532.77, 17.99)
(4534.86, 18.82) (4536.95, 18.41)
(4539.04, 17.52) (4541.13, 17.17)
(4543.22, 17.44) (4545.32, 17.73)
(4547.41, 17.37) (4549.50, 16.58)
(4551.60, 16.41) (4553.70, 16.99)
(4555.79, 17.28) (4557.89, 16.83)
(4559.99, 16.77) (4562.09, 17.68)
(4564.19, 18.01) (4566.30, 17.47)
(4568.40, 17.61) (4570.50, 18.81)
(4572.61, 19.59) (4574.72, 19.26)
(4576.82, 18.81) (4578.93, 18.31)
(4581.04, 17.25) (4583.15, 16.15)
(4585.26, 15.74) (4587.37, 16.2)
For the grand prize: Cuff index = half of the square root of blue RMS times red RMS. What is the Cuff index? 8.4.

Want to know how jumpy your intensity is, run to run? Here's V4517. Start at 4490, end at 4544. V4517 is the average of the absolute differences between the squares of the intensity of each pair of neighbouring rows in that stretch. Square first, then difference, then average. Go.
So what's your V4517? 20.7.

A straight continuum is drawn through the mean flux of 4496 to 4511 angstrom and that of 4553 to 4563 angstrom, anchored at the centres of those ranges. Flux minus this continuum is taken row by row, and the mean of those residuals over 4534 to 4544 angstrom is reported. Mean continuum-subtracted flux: 0.98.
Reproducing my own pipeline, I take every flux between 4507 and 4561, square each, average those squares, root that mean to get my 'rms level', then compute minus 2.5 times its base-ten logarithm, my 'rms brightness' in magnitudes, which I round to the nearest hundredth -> -3.08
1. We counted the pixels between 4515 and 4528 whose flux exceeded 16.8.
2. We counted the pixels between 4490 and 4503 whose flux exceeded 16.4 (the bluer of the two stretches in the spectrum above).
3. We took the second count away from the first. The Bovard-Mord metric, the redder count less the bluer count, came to 0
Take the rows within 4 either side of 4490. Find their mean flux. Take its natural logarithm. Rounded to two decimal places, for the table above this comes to 2.84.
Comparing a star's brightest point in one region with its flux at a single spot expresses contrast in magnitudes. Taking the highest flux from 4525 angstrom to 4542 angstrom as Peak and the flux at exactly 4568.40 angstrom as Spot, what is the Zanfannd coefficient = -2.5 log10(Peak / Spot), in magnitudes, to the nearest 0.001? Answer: -0.072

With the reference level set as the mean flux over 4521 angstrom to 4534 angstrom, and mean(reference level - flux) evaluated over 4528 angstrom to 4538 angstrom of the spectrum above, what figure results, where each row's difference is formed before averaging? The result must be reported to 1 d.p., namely -0.6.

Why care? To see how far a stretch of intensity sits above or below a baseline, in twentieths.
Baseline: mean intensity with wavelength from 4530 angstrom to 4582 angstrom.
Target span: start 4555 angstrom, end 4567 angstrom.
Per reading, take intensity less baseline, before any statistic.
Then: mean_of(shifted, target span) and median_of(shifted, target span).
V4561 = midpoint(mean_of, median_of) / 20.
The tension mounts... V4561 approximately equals -0.018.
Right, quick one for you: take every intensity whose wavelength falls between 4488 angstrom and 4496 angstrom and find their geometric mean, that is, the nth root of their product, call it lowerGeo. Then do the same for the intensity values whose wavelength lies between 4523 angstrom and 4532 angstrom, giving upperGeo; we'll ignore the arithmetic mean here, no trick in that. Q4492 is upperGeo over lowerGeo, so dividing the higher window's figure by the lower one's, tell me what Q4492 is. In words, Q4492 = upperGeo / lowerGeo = 0.98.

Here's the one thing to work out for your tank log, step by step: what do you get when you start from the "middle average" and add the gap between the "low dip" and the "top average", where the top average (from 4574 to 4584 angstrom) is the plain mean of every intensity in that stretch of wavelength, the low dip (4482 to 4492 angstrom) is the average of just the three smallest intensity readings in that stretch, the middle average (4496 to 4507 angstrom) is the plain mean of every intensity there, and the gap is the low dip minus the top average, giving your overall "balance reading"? 14.1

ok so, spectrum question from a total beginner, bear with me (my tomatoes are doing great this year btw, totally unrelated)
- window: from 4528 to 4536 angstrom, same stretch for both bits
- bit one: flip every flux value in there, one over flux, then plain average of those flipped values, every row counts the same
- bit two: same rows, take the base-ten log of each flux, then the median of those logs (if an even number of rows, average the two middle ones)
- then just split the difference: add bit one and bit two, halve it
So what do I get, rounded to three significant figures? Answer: 0.648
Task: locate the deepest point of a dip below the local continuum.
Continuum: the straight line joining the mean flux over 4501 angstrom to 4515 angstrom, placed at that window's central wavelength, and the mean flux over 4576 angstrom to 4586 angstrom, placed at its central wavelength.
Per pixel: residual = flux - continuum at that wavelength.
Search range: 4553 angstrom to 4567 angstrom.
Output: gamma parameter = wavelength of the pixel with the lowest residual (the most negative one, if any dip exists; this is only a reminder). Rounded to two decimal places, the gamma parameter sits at 4559.99 angstrom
